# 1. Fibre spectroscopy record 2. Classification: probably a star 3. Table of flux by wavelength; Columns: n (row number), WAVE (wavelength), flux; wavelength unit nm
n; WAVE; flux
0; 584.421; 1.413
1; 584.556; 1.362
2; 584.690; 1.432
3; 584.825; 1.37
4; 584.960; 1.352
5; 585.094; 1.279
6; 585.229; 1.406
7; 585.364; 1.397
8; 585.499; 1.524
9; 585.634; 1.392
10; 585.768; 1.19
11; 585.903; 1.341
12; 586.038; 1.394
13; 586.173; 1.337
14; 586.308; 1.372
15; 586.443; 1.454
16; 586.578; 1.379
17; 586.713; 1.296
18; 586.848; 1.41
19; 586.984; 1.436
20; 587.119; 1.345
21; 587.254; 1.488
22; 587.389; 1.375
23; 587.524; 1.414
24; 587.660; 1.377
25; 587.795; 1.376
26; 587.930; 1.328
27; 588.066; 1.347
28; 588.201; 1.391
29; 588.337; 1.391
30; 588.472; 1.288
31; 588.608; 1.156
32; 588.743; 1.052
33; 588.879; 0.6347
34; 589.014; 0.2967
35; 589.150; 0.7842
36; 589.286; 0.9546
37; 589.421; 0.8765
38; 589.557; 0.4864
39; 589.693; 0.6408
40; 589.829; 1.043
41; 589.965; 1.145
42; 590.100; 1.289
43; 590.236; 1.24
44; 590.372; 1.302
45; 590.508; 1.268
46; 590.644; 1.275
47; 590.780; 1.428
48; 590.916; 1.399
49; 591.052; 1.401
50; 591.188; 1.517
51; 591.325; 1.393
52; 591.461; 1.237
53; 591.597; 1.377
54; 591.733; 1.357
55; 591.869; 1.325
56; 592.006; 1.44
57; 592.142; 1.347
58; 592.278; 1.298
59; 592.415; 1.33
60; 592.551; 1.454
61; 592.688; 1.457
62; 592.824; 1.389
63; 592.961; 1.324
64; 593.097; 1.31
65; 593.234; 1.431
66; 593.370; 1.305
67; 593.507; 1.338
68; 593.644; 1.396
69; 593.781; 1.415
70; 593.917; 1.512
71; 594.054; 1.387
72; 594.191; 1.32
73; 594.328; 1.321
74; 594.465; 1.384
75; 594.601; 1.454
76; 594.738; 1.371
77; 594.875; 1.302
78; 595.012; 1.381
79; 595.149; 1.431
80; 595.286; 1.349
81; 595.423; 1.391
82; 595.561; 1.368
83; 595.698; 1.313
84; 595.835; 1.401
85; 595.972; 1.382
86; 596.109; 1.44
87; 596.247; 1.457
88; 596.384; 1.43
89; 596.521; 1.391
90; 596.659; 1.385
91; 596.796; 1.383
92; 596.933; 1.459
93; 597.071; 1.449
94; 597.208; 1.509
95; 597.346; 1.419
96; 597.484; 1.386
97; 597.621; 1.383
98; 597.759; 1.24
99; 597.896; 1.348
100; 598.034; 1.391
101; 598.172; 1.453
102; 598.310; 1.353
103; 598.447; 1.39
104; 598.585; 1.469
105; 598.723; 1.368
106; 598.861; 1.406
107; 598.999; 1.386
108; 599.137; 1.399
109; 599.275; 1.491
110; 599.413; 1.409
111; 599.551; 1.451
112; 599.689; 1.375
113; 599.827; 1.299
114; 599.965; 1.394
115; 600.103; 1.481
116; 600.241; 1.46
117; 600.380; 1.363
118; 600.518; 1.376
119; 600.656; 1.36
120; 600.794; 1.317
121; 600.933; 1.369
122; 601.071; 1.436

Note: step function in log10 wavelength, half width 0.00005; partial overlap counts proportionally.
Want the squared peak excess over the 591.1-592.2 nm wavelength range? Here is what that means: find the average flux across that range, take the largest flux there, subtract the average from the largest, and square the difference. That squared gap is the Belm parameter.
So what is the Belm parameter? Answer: 0.020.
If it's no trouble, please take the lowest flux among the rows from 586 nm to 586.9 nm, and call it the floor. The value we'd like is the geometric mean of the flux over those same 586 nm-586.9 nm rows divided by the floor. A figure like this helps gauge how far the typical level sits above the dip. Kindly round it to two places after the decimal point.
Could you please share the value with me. 1.06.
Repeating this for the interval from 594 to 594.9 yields 1.05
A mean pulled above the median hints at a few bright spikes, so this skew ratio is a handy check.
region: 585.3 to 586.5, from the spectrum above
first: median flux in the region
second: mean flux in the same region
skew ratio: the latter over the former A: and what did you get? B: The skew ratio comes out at 0.99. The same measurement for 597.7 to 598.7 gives 0.99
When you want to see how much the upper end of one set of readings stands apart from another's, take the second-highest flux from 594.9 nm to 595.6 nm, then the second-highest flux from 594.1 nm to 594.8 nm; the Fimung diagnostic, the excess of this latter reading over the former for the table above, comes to -0.007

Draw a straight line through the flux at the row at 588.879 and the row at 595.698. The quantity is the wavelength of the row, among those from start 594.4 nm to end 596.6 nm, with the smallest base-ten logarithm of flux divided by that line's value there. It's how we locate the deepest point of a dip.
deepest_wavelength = 596.521 nm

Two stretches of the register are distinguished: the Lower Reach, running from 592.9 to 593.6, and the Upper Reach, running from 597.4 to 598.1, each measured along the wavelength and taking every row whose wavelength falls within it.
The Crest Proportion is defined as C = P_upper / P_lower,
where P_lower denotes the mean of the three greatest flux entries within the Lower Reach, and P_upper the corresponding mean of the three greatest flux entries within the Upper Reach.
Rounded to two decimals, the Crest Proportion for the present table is 1.02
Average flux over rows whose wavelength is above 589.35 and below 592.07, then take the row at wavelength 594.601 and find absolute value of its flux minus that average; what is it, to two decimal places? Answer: 0.23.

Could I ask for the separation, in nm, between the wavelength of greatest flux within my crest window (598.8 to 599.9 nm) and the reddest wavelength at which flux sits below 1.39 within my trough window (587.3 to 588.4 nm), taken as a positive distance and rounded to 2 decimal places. 11.21 nm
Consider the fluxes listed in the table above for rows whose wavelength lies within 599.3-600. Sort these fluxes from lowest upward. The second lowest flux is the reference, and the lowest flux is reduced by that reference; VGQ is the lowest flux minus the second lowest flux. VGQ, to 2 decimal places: -0.08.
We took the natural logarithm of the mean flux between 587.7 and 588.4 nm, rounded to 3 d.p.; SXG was 0.312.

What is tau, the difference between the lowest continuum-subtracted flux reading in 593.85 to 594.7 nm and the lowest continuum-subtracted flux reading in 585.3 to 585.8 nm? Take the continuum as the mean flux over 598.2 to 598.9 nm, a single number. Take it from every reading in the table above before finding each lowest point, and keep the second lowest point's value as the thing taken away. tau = 0.13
